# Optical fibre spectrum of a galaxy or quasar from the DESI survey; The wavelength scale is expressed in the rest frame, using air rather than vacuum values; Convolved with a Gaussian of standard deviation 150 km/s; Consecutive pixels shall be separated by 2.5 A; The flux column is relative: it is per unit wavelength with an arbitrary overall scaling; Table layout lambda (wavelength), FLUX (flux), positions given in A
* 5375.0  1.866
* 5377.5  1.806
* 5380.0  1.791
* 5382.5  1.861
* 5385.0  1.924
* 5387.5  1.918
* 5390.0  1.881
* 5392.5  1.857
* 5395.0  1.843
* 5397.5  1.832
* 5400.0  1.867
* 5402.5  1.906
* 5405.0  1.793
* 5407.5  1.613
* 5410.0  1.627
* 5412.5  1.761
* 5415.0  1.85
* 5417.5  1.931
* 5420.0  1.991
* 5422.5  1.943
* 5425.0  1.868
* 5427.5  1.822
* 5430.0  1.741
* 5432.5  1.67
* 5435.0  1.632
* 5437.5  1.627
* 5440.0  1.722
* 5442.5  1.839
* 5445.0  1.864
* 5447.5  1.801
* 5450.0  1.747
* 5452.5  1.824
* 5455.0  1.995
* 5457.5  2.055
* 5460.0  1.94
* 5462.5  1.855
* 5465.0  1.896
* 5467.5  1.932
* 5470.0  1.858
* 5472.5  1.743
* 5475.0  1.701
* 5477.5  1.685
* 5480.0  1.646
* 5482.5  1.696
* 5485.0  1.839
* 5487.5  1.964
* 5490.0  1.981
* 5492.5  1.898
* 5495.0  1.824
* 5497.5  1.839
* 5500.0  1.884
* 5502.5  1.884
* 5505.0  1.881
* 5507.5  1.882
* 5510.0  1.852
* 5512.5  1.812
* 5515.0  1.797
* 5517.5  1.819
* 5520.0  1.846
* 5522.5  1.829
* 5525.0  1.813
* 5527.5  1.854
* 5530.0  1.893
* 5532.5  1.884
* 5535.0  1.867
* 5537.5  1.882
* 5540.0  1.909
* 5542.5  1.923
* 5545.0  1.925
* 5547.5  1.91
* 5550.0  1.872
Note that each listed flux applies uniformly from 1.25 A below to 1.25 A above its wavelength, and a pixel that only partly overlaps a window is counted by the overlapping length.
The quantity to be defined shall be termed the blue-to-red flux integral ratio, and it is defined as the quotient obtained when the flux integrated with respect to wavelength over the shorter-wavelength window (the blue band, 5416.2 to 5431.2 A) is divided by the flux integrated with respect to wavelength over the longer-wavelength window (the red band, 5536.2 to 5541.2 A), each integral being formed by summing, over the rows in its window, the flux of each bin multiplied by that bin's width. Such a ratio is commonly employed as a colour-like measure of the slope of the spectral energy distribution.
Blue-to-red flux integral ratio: 3.0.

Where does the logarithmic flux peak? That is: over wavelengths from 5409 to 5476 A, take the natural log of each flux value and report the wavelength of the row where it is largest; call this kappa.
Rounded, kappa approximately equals 5457.5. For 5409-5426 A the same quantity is 5420.0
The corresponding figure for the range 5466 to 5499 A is 5490.0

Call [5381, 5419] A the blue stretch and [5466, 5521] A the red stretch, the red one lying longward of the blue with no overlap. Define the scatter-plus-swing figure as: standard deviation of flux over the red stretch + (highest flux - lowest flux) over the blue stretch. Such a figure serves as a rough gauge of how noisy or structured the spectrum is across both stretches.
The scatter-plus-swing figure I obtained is 0.41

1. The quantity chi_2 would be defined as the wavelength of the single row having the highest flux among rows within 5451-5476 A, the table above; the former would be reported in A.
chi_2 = 5457.5 A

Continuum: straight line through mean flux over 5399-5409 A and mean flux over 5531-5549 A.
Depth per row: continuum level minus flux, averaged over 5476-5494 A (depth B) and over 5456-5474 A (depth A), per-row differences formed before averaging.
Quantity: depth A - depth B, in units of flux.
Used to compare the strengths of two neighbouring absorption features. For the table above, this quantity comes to -0.10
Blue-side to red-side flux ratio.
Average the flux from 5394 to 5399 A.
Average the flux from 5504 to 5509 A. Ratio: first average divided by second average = 0.98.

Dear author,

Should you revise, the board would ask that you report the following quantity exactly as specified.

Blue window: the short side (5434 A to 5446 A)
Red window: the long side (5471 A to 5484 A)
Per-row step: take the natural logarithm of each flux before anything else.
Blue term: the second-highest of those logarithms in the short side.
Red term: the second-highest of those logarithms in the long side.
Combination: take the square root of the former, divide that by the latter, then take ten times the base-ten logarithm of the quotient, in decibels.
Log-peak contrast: 1.7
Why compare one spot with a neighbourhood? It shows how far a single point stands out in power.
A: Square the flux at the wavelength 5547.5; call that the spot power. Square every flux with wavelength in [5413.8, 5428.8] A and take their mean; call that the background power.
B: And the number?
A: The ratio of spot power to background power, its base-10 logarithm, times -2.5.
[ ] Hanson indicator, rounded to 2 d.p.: -0.01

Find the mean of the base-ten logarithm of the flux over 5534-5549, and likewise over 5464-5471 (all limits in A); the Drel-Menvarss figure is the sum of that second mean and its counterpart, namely 0.557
